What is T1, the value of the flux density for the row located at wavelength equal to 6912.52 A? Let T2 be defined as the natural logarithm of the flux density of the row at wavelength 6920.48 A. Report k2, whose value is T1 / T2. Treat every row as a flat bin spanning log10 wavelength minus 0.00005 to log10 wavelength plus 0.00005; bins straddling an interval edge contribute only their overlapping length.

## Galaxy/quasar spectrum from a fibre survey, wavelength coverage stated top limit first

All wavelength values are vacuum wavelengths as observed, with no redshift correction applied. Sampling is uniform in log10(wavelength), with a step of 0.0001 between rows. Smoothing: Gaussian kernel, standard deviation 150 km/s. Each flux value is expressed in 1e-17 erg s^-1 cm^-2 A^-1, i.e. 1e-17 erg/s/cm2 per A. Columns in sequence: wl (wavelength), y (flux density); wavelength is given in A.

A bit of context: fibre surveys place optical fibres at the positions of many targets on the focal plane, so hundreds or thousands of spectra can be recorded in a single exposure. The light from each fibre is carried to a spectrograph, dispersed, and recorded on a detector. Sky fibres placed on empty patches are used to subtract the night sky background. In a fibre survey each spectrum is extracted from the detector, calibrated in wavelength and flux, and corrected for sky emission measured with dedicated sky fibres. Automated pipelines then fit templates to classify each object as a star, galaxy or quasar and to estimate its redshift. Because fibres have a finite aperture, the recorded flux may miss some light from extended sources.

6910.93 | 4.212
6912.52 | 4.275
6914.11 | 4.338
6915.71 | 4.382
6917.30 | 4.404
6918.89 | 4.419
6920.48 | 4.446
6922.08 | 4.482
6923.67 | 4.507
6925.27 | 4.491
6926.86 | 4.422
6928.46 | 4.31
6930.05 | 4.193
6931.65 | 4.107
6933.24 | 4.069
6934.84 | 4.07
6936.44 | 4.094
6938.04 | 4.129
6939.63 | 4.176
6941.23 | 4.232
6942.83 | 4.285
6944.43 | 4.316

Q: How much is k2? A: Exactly 2.87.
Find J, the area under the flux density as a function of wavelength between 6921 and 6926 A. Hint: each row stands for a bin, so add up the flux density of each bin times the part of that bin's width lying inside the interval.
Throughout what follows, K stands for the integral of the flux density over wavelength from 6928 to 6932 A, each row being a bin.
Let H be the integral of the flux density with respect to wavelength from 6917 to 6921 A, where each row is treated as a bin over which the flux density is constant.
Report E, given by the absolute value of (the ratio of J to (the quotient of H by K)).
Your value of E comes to 21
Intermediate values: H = 17.7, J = 22.4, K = 16.8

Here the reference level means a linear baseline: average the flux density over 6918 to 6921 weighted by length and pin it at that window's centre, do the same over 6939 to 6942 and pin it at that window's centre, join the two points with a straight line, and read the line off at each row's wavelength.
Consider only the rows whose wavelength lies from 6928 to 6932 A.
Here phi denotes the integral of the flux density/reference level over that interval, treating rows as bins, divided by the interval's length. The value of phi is 0.97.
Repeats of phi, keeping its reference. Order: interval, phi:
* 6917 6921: 1.00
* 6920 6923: 1.01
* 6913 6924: 0.99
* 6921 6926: 1.02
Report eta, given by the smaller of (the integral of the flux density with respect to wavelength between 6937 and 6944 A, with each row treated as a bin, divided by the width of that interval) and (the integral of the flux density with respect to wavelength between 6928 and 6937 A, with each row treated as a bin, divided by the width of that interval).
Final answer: 4.14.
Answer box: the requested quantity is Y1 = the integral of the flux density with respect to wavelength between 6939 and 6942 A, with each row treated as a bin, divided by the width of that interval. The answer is 4.203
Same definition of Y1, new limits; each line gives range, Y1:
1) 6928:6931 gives 4.240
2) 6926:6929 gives 4.374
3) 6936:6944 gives 4.194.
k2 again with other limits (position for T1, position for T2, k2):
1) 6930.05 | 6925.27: 2.79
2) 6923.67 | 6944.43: 3.08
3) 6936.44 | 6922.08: 2.73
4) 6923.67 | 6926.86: 3.03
